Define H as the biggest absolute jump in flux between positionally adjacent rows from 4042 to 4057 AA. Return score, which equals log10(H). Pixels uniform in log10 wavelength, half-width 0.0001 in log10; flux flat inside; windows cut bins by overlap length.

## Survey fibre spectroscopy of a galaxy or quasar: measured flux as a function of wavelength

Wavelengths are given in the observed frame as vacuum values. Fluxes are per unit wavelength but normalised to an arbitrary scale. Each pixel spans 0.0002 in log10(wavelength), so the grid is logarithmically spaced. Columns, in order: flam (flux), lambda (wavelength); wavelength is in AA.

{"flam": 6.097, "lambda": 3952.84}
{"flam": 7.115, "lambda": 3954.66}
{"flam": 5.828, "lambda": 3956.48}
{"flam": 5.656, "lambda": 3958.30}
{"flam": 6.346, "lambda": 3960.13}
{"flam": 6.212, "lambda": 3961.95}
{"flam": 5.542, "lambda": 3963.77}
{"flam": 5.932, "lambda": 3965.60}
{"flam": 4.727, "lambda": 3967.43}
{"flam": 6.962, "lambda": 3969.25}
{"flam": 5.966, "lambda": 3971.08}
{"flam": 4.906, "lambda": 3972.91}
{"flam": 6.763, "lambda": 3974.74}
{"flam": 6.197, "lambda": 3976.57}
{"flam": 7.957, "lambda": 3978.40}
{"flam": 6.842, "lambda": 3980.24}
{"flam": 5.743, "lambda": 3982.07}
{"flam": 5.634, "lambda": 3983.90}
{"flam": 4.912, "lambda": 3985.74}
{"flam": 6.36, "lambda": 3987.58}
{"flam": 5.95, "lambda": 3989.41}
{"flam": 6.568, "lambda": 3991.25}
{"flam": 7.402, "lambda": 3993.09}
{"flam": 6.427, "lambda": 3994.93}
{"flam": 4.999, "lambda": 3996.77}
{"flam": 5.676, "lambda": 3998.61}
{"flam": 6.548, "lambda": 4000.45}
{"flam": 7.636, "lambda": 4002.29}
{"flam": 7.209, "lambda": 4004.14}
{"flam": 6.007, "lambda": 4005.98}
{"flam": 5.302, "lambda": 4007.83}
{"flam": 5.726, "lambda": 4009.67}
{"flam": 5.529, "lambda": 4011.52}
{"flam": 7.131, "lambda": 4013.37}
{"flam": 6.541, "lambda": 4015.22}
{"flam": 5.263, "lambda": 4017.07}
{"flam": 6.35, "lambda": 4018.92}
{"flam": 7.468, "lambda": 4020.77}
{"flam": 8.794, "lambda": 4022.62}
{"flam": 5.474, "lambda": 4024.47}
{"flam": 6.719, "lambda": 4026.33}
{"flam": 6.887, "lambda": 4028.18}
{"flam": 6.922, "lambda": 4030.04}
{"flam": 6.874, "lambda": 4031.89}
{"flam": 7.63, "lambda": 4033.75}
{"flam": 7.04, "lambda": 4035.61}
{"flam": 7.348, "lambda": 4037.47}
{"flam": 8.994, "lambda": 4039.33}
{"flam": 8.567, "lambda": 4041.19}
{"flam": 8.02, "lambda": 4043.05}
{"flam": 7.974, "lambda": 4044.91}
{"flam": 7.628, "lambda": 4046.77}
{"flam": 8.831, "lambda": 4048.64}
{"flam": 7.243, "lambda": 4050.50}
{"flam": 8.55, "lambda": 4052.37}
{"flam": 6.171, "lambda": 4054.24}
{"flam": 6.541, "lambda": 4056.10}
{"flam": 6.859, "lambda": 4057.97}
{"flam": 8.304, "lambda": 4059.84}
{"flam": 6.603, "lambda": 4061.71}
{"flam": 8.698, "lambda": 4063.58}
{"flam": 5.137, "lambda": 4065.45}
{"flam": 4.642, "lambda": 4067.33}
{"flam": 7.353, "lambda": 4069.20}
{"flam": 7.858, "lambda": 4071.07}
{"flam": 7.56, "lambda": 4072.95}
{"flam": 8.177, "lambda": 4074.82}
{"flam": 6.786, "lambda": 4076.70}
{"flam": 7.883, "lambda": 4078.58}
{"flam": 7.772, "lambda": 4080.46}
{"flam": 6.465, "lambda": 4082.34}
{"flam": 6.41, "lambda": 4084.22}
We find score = 0.376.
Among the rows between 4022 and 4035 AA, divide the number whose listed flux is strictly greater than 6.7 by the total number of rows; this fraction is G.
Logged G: 0.9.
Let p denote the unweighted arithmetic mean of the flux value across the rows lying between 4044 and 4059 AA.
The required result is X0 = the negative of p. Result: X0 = -7.47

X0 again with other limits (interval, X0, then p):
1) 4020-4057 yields -7.48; 7.48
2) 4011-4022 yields -6.38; 6.38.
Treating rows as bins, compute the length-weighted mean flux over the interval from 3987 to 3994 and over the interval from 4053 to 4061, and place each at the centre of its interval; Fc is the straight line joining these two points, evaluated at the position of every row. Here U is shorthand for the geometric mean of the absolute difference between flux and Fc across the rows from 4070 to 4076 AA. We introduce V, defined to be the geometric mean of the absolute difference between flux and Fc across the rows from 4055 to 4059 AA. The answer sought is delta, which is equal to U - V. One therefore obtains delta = 0.41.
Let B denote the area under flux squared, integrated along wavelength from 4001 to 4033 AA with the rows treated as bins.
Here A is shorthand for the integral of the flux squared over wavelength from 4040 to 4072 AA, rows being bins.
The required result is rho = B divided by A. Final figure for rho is 0.8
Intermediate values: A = 1781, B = 1414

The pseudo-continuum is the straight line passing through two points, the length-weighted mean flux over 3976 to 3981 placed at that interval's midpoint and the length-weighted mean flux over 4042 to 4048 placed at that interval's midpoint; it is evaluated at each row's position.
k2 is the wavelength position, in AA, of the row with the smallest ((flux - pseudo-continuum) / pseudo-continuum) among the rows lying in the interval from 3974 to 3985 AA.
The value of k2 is 3983.90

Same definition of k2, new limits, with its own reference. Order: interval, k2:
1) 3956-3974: 3967.43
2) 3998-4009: 4007.83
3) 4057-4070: 4067.33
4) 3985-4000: 3996.77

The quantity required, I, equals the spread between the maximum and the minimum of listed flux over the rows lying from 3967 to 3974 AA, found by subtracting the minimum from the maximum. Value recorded 2.2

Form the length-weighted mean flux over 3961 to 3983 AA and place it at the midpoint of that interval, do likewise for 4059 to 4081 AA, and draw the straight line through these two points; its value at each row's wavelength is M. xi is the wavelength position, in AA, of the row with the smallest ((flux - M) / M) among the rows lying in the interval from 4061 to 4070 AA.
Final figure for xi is 4067.33 AA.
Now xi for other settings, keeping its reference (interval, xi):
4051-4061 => 4054.24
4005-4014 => 4007.83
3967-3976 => 3967.43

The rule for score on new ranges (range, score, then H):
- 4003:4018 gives 0.205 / 1.6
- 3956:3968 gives 0.081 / 1.2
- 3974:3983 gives 0.246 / 1.8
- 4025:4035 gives -0.121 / 0.8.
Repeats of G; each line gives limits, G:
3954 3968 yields 0.1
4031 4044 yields 1.0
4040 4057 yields 0.8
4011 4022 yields 0.3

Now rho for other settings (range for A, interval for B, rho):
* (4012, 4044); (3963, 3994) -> 0.7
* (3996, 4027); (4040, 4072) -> 1.4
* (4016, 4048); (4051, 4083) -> 1.0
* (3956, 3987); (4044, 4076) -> 1.5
